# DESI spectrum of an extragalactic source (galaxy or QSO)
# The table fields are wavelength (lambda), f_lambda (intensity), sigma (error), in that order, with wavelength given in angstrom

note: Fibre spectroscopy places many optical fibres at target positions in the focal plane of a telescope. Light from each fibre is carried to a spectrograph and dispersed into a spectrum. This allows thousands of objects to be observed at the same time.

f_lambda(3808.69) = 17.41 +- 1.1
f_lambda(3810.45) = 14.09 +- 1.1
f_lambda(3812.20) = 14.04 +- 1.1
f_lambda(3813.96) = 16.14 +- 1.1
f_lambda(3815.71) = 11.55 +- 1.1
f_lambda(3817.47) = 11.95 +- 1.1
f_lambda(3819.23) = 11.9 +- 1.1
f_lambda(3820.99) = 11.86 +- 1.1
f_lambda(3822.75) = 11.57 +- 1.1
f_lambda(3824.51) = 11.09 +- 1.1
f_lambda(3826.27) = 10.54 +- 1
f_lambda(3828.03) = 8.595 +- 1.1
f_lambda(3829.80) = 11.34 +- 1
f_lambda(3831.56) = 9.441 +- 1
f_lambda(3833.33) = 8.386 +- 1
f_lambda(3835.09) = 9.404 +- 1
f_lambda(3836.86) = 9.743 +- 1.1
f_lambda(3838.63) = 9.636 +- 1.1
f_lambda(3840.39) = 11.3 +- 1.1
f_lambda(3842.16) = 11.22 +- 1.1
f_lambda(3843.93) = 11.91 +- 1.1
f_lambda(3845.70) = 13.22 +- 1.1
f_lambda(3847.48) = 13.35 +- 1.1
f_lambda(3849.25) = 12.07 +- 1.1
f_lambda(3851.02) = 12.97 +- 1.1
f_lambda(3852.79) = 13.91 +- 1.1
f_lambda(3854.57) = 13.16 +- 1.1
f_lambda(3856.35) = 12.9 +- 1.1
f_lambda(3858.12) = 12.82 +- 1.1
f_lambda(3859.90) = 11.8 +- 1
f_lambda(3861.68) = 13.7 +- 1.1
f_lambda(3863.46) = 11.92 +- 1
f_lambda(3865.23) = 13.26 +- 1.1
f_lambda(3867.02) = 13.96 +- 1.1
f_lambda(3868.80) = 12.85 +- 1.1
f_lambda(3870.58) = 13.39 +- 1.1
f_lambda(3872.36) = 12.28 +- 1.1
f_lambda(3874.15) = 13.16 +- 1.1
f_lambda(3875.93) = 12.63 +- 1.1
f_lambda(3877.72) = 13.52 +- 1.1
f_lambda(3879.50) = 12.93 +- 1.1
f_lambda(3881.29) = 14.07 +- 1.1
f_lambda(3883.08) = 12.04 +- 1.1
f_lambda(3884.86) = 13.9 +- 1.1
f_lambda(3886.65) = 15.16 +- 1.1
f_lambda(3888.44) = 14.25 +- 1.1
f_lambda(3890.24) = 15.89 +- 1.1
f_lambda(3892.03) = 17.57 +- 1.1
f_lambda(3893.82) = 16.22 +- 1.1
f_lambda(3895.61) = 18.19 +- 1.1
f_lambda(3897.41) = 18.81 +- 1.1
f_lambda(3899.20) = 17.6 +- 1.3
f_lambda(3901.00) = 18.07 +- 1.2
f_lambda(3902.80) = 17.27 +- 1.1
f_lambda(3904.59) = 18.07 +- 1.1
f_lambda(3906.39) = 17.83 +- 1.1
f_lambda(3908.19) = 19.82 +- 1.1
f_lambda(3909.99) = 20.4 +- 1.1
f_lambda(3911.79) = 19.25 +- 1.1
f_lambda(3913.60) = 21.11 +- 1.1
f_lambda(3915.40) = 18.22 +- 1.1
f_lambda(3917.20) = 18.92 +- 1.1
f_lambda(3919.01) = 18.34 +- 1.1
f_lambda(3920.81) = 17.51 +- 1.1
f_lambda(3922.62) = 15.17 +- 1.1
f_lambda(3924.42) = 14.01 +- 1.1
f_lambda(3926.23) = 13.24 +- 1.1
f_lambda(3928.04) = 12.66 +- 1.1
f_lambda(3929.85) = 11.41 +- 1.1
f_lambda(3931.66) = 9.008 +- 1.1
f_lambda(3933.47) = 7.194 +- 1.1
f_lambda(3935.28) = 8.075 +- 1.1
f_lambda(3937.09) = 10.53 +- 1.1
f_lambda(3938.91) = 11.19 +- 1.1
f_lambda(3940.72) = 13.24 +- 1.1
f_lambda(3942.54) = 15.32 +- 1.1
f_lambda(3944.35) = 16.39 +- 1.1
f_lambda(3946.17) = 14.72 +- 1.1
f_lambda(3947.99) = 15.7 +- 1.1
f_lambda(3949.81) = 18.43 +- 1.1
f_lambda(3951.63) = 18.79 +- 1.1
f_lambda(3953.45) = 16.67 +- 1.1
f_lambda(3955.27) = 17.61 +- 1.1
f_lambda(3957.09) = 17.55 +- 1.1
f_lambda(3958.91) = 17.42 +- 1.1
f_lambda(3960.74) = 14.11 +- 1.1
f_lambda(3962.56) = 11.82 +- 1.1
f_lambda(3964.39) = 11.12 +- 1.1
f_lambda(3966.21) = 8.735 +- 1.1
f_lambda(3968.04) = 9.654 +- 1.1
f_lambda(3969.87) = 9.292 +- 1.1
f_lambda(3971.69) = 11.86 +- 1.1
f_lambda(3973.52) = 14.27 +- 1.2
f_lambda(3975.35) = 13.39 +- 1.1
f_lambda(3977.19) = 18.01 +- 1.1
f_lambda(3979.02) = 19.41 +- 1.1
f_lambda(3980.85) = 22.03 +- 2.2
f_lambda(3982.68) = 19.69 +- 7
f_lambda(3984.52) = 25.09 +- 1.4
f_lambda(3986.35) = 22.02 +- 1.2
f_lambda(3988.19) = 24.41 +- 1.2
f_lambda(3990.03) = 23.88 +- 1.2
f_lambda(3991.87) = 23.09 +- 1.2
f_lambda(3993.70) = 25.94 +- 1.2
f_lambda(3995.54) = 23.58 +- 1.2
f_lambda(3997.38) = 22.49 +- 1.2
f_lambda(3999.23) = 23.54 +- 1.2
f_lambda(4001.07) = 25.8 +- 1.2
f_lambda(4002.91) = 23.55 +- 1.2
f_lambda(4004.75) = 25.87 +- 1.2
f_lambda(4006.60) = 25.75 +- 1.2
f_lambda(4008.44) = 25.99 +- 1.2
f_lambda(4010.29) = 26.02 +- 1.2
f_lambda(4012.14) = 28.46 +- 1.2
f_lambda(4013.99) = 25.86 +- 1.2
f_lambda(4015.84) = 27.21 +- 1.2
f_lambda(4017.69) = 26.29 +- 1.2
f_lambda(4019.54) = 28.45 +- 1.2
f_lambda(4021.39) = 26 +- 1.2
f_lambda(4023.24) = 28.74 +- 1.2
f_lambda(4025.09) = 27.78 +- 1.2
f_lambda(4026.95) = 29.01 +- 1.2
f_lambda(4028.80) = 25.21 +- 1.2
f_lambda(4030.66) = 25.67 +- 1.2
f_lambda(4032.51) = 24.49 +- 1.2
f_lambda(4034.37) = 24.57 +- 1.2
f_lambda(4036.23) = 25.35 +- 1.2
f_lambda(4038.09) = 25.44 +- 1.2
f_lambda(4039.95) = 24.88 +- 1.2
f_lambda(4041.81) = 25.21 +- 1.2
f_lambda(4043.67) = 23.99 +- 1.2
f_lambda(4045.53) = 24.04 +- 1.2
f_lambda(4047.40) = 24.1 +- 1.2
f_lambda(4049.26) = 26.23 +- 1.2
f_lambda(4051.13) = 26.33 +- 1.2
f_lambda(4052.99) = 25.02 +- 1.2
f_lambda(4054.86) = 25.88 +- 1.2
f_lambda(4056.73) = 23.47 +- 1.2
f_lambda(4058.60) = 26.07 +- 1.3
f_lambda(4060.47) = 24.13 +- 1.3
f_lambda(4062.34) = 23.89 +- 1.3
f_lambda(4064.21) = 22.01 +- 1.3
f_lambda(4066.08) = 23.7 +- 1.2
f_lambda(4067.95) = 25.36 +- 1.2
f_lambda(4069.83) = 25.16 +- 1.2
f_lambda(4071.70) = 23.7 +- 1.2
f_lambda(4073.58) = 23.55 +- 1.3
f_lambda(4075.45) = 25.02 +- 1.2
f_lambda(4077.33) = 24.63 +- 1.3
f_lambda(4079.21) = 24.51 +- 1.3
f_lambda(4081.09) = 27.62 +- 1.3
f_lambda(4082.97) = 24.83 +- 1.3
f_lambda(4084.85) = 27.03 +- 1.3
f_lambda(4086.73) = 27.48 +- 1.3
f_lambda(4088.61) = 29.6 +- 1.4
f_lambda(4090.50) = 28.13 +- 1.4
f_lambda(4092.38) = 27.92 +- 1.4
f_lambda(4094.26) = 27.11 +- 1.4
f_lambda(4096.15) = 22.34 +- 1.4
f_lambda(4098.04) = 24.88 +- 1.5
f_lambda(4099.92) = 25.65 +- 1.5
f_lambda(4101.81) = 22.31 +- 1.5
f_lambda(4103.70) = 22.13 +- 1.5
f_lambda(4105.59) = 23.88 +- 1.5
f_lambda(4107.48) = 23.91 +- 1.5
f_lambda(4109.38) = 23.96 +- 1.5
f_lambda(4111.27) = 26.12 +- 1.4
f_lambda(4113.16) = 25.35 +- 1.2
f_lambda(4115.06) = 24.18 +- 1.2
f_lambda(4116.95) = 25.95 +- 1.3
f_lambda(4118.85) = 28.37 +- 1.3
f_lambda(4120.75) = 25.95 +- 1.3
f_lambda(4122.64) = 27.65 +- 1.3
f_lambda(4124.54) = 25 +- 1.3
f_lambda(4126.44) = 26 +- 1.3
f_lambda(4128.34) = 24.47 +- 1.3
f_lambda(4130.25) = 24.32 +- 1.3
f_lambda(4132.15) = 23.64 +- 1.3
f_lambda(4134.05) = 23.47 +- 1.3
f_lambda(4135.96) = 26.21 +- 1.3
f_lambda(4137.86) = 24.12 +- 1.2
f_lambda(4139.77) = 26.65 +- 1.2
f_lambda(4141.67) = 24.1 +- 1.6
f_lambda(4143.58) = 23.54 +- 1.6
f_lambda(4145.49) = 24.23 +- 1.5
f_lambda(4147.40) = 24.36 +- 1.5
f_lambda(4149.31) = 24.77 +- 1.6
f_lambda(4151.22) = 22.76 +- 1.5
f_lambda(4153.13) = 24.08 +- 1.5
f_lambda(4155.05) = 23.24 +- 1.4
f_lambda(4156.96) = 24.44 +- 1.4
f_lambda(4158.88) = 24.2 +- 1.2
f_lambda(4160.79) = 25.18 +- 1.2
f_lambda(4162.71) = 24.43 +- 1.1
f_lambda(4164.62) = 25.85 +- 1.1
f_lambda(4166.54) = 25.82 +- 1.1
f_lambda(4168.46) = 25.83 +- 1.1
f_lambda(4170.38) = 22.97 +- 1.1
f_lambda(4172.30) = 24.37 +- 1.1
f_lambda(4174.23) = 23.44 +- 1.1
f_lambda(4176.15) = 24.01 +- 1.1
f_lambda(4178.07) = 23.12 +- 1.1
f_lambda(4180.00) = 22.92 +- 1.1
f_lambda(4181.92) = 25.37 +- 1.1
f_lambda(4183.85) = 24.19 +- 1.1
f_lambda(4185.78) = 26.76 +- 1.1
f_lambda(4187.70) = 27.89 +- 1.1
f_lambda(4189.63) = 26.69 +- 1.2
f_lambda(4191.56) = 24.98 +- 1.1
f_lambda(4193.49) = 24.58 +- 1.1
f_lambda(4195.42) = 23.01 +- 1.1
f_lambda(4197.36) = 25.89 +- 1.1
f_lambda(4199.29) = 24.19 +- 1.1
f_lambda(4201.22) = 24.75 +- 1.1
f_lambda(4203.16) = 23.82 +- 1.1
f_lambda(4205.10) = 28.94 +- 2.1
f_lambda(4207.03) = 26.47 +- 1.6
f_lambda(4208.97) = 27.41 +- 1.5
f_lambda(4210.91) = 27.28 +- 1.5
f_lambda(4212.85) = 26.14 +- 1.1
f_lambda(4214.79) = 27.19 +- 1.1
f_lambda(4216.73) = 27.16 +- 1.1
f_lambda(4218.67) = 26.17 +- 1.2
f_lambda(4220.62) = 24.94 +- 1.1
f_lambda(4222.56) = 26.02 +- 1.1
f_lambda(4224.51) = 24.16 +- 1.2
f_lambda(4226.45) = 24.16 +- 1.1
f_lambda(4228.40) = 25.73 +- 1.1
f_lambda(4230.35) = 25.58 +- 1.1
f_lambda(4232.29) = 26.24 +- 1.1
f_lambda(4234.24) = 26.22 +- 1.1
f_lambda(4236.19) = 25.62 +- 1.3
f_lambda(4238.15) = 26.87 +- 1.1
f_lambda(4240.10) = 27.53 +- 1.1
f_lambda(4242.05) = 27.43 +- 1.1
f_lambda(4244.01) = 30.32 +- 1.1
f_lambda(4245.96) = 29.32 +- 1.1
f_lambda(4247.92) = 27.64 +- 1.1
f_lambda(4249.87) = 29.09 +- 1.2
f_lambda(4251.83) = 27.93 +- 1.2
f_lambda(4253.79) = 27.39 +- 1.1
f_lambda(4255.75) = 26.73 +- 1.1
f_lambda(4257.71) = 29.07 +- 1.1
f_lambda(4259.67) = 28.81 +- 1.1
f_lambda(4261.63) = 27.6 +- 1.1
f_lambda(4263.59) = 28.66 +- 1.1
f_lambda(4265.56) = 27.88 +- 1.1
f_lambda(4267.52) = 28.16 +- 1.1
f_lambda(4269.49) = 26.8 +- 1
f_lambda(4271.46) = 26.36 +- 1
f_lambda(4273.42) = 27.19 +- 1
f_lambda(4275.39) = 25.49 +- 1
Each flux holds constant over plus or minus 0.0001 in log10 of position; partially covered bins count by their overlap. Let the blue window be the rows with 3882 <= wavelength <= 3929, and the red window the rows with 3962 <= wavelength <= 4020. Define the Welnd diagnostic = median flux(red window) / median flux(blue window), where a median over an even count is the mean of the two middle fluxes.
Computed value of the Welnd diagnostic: 1.34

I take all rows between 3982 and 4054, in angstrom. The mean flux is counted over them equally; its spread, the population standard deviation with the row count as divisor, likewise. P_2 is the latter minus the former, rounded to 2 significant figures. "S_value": -23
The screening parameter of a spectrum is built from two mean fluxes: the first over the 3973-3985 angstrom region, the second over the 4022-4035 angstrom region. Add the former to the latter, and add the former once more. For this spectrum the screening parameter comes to 64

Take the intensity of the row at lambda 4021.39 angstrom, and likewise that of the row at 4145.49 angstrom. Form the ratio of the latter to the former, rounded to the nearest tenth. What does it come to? 0.9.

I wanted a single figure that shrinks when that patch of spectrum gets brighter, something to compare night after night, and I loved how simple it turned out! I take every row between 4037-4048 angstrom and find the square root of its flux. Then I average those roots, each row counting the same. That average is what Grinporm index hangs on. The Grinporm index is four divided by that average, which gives 0.81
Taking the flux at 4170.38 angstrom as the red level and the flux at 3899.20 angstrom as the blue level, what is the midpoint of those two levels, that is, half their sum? 20.3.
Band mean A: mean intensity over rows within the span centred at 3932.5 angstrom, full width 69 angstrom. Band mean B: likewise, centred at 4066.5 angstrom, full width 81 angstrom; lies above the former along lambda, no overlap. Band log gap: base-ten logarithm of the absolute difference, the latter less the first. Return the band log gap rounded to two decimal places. 0.99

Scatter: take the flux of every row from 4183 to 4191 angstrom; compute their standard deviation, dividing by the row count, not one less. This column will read 1.35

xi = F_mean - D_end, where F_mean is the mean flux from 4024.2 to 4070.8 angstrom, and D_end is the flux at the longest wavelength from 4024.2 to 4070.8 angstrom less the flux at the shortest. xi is 28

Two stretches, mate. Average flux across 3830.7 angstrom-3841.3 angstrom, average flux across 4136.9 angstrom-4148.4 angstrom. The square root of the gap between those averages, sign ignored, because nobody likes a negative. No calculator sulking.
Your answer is 3.9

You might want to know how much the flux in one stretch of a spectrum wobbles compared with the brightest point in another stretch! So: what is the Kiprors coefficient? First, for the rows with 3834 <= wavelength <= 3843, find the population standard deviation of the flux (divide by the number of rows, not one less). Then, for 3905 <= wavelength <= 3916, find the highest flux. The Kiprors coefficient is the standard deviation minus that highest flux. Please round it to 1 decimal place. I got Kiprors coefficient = -20.3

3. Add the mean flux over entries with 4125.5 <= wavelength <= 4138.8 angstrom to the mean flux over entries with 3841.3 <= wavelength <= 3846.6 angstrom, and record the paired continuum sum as 36.7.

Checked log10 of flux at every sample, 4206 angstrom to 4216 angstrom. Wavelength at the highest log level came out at 4208.97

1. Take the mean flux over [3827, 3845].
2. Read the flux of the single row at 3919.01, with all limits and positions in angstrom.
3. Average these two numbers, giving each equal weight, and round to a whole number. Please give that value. 14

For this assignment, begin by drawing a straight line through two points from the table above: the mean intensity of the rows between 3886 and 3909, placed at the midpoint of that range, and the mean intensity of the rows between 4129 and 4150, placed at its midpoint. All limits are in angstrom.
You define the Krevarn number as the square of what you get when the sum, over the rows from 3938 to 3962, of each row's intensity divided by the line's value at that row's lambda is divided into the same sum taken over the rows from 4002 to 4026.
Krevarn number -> 2.3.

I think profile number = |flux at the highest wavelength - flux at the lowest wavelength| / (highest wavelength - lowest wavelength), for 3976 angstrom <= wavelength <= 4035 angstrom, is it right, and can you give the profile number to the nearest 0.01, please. 0.11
